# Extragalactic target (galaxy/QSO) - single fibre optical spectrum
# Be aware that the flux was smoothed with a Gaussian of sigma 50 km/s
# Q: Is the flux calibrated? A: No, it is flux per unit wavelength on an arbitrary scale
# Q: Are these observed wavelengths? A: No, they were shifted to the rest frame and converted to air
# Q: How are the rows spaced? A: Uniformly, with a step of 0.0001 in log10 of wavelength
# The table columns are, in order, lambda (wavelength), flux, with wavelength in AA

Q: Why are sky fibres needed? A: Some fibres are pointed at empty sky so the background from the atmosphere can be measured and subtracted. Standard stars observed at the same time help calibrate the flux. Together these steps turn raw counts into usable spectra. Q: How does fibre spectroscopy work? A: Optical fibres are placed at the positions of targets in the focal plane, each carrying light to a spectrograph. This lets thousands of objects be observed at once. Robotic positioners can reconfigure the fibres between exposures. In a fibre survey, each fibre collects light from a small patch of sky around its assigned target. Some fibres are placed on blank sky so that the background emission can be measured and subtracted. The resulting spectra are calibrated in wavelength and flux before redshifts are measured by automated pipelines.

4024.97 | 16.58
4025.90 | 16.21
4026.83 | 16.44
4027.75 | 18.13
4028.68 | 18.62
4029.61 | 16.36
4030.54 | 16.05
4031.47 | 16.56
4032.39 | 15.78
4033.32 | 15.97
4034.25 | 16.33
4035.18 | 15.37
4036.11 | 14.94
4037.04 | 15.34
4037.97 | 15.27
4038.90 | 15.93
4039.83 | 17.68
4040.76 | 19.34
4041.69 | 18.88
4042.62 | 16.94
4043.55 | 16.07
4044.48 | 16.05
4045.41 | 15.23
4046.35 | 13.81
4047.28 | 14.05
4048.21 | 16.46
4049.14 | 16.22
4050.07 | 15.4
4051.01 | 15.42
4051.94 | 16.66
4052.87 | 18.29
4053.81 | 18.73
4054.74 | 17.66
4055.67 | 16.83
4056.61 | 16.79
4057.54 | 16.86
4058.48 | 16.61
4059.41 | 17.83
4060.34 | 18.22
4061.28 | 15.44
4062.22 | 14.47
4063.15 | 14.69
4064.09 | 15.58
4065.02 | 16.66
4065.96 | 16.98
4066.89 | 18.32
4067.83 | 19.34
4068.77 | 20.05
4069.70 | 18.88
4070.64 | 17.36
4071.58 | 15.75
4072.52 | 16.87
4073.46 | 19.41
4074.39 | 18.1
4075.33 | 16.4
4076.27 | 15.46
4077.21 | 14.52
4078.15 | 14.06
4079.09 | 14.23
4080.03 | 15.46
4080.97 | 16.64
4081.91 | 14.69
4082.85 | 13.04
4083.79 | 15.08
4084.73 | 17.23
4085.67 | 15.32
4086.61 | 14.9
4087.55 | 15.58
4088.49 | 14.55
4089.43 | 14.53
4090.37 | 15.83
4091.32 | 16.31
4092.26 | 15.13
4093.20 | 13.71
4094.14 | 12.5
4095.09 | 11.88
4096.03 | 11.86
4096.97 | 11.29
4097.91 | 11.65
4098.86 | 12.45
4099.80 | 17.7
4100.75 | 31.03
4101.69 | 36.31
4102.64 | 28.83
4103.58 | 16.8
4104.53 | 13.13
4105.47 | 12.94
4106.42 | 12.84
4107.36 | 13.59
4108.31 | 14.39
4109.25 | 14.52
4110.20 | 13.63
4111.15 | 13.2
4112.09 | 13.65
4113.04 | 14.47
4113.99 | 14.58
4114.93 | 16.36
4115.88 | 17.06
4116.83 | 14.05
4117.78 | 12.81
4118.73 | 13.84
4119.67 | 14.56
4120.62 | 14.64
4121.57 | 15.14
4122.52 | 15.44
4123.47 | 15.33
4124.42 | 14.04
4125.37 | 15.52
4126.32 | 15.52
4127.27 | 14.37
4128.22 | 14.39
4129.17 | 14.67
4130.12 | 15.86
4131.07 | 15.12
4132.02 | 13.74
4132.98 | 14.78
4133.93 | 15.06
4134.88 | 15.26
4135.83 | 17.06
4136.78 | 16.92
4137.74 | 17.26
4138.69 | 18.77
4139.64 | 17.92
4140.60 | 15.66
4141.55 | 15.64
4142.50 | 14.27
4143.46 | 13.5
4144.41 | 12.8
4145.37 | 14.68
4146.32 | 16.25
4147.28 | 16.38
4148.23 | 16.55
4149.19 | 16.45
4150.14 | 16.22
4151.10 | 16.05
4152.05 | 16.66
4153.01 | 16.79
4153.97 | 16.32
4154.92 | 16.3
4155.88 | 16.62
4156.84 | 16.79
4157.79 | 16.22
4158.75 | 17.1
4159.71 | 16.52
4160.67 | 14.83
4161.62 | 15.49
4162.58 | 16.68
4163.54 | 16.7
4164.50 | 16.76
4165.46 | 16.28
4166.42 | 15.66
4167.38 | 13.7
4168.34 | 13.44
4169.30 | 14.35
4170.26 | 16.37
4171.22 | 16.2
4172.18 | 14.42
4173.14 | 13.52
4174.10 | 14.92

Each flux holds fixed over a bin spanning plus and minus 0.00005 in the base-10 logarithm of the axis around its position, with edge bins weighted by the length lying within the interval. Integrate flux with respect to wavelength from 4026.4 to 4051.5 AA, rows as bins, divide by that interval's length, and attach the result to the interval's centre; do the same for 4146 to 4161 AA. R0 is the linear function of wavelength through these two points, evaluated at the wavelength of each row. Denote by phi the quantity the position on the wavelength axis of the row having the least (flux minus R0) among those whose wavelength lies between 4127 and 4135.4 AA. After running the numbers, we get 4132.02 AA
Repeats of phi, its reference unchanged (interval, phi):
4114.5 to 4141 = 4117.78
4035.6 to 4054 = 4046.35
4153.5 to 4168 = 4167.38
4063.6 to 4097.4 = 4096.97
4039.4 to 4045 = 4044.48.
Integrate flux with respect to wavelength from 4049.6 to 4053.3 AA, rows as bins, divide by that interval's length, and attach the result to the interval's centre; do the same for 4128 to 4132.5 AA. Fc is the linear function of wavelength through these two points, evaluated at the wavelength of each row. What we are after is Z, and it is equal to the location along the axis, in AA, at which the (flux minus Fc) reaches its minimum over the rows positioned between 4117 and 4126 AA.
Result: 4117.78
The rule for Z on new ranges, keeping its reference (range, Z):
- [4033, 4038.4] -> 4036.11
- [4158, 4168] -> 4167.38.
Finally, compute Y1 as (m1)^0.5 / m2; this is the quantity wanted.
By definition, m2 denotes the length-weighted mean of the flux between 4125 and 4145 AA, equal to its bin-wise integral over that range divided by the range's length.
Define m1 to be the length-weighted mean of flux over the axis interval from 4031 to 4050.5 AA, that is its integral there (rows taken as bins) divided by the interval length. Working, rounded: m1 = 16.1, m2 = 15.4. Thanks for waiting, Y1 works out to 0.260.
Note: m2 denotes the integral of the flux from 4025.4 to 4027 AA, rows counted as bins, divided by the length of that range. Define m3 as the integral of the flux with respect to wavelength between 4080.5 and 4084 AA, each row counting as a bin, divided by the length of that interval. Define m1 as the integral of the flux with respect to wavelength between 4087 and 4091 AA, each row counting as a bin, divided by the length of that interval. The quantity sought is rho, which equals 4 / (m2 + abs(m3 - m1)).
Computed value 0.242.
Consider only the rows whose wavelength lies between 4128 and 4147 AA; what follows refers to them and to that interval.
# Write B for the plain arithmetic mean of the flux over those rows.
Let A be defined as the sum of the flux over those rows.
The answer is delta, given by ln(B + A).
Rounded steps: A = 310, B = 15.5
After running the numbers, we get 5.78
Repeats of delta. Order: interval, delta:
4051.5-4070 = 5.89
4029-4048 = 5.82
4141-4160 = 5.81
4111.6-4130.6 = 5.74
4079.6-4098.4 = 5.71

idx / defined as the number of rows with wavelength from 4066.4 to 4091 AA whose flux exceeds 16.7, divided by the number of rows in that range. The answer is 0.35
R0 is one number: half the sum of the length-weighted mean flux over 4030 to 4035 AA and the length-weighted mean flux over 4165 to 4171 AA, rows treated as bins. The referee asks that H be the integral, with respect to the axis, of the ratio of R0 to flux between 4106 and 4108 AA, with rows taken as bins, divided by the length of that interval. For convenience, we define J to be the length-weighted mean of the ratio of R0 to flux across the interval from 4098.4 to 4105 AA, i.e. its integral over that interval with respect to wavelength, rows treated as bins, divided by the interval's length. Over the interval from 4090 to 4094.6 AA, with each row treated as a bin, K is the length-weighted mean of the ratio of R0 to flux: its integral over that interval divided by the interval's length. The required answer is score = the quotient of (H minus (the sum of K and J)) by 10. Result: -0.071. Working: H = 1.17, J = 0.81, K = 1.07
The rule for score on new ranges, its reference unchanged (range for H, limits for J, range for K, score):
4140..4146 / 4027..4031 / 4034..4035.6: -0.082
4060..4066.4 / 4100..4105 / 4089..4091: -0.076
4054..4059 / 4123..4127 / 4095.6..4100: -0.137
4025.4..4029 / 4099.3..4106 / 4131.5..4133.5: -0.100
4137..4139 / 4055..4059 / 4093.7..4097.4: -0.136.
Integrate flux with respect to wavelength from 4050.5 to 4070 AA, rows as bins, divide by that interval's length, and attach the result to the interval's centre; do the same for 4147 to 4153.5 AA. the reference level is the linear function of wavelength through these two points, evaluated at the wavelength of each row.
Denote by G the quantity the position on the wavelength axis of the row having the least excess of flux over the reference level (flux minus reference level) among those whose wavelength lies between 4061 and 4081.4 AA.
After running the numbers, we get 4078.15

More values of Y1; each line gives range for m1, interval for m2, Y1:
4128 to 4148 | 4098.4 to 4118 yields 0.233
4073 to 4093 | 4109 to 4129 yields 0.269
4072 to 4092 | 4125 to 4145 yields 0.256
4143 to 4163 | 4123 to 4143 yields 0.257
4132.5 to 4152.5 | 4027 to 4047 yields 0.243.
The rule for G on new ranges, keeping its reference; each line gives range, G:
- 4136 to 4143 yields 4142.50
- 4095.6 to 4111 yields 4096.97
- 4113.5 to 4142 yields 4117.78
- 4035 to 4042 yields 4036.11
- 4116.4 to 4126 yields 4117.78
